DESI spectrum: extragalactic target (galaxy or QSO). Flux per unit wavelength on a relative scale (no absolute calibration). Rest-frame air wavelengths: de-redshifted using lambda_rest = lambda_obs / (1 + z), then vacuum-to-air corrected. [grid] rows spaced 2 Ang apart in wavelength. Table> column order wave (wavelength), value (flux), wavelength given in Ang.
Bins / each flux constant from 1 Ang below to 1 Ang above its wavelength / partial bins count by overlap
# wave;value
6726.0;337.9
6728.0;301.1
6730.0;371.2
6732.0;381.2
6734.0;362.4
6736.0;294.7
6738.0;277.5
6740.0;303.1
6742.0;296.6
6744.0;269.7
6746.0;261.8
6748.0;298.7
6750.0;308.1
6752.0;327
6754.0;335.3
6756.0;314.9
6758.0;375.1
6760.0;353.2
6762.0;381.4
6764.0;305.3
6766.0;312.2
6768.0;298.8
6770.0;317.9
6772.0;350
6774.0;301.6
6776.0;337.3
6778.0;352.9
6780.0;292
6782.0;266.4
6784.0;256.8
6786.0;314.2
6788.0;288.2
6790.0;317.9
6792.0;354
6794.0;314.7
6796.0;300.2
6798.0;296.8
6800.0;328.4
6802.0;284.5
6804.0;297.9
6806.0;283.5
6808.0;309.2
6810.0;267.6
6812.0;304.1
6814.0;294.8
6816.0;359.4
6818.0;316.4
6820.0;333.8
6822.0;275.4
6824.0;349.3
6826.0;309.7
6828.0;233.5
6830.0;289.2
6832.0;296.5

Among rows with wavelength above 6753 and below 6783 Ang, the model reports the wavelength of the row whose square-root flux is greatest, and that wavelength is 6762.0 Ang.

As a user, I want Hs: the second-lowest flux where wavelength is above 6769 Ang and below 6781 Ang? 301.6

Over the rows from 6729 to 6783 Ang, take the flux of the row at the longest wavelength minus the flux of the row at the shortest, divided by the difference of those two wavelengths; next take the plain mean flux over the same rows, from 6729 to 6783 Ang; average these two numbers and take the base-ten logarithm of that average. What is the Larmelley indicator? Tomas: 2.20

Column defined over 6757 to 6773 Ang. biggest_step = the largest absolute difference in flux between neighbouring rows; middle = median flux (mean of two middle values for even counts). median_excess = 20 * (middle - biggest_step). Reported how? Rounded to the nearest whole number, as 5157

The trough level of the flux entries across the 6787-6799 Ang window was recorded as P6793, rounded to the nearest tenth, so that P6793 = 288.2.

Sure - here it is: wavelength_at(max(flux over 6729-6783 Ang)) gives 6762.0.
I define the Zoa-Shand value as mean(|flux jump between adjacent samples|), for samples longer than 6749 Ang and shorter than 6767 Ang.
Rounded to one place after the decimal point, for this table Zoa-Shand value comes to 30.1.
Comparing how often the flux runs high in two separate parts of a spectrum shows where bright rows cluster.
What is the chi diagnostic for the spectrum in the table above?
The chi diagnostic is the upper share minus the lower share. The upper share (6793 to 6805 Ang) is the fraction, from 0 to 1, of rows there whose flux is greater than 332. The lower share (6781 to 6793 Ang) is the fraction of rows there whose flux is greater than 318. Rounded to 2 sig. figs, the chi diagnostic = -0.17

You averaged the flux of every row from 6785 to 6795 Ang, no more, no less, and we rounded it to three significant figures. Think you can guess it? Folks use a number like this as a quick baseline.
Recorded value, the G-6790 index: 318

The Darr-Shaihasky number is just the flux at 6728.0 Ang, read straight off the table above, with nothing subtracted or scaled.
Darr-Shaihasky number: 301.1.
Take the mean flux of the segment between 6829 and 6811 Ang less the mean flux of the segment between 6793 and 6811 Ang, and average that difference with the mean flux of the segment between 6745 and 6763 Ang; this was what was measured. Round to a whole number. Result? 169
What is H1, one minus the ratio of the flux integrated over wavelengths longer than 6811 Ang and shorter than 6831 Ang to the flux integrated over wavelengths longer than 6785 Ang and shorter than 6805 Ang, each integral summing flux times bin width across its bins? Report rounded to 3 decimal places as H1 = 0.010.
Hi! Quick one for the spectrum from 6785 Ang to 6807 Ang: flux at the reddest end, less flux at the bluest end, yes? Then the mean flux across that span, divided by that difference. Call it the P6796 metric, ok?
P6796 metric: -10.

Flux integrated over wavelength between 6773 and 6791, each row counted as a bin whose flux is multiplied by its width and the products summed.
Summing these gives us 5455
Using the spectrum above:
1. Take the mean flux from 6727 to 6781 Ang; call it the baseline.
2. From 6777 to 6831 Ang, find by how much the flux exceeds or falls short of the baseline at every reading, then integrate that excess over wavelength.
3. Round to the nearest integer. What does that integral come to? -980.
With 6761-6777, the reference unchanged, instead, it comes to 65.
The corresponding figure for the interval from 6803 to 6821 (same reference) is -254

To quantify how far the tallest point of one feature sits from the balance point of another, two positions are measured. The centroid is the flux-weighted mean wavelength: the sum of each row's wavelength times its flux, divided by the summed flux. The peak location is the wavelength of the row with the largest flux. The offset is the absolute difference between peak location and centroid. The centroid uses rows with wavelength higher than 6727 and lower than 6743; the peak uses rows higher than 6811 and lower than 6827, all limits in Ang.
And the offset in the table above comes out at 81.3 Ang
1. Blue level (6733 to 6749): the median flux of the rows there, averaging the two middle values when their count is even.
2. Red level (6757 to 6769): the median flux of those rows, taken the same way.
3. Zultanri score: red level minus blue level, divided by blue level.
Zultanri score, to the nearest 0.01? 0.13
